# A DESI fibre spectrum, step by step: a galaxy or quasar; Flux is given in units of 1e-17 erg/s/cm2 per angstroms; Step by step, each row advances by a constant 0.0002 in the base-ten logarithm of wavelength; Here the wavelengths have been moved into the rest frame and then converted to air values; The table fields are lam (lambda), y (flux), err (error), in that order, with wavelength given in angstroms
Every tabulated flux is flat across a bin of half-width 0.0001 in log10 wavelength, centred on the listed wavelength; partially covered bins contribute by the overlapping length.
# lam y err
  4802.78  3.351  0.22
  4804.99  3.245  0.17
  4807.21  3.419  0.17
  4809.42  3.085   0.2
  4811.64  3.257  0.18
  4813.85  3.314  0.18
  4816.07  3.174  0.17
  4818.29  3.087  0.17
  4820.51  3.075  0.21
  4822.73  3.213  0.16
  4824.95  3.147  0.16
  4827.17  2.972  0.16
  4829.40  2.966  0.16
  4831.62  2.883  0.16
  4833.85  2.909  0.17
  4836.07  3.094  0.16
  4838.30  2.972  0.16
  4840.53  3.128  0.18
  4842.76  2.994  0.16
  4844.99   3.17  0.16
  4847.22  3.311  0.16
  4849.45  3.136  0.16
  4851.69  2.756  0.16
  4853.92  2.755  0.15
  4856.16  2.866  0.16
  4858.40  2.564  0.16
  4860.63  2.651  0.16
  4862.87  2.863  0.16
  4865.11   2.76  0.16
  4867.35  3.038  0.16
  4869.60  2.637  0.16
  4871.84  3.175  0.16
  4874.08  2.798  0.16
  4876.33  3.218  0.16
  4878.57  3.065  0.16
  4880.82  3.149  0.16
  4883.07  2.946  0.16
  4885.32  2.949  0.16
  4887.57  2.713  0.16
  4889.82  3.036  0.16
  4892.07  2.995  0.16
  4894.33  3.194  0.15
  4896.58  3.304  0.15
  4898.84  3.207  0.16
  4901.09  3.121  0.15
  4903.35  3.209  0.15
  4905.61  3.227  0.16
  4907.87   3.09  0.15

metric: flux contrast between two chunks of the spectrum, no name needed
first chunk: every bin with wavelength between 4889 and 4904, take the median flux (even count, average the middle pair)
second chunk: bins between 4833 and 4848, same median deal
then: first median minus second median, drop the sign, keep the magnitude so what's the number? 0.10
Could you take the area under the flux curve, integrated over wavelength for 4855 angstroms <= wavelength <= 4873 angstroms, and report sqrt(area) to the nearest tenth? 7.1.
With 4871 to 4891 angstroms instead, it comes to 7.8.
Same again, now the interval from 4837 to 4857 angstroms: 7.8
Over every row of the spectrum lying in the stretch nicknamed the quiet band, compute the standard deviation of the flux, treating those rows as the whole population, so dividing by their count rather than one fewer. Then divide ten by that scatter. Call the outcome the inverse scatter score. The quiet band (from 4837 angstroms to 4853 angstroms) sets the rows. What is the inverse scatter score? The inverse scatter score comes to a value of 61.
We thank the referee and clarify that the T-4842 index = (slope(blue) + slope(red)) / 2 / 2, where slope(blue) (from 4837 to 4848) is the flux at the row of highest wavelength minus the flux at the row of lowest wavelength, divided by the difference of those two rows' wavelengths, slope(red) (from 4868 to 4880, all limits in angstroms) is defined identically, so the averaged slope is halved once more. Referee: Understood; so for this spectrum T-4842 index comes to 0.021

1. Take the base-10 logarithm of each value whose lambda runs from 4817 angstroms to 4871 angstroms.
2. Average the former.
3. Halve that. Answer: 0.235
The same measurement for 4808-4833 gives 0.246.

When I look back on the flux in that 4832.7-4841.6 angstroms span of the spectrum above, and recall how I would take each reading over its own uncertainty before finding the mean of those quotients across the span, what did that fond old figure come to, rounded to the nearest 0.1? 18.1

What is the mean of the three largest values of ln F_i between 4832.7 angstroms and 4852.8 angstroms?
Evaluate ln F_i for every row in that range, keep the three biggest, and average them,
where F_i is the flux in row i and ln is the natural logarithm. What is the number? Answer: 1.16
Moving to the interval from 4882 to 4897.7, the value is 1.16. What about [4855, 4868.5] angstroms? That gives 1.07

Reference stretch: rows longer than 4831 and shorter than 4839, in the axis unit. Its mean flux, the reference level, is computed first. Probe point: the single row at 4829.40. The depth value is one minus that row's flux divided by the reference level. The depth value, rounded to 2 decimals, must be 0.00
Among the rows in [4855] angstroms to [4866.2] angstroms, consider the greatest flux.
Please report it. 2.866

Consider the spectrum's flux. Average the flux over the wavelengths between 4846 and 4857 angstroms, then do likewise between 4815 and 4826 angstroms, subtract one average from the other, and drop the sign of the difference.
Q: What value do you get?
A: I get 0.17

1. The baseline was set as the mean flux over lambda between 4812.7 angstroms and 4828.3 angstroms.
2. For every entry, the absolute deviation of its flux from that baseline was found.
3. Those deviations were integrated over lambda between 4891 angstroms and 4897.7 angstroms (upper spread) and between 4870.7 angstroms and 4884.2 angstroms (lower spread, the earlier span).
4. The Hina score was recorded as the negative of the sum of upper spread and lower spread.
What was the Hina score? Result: -2.5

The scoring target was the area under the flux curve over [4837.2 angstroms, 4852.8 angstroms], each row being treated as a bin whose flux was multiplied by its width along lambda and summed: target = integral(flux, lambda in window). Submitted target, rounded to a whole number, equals 48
